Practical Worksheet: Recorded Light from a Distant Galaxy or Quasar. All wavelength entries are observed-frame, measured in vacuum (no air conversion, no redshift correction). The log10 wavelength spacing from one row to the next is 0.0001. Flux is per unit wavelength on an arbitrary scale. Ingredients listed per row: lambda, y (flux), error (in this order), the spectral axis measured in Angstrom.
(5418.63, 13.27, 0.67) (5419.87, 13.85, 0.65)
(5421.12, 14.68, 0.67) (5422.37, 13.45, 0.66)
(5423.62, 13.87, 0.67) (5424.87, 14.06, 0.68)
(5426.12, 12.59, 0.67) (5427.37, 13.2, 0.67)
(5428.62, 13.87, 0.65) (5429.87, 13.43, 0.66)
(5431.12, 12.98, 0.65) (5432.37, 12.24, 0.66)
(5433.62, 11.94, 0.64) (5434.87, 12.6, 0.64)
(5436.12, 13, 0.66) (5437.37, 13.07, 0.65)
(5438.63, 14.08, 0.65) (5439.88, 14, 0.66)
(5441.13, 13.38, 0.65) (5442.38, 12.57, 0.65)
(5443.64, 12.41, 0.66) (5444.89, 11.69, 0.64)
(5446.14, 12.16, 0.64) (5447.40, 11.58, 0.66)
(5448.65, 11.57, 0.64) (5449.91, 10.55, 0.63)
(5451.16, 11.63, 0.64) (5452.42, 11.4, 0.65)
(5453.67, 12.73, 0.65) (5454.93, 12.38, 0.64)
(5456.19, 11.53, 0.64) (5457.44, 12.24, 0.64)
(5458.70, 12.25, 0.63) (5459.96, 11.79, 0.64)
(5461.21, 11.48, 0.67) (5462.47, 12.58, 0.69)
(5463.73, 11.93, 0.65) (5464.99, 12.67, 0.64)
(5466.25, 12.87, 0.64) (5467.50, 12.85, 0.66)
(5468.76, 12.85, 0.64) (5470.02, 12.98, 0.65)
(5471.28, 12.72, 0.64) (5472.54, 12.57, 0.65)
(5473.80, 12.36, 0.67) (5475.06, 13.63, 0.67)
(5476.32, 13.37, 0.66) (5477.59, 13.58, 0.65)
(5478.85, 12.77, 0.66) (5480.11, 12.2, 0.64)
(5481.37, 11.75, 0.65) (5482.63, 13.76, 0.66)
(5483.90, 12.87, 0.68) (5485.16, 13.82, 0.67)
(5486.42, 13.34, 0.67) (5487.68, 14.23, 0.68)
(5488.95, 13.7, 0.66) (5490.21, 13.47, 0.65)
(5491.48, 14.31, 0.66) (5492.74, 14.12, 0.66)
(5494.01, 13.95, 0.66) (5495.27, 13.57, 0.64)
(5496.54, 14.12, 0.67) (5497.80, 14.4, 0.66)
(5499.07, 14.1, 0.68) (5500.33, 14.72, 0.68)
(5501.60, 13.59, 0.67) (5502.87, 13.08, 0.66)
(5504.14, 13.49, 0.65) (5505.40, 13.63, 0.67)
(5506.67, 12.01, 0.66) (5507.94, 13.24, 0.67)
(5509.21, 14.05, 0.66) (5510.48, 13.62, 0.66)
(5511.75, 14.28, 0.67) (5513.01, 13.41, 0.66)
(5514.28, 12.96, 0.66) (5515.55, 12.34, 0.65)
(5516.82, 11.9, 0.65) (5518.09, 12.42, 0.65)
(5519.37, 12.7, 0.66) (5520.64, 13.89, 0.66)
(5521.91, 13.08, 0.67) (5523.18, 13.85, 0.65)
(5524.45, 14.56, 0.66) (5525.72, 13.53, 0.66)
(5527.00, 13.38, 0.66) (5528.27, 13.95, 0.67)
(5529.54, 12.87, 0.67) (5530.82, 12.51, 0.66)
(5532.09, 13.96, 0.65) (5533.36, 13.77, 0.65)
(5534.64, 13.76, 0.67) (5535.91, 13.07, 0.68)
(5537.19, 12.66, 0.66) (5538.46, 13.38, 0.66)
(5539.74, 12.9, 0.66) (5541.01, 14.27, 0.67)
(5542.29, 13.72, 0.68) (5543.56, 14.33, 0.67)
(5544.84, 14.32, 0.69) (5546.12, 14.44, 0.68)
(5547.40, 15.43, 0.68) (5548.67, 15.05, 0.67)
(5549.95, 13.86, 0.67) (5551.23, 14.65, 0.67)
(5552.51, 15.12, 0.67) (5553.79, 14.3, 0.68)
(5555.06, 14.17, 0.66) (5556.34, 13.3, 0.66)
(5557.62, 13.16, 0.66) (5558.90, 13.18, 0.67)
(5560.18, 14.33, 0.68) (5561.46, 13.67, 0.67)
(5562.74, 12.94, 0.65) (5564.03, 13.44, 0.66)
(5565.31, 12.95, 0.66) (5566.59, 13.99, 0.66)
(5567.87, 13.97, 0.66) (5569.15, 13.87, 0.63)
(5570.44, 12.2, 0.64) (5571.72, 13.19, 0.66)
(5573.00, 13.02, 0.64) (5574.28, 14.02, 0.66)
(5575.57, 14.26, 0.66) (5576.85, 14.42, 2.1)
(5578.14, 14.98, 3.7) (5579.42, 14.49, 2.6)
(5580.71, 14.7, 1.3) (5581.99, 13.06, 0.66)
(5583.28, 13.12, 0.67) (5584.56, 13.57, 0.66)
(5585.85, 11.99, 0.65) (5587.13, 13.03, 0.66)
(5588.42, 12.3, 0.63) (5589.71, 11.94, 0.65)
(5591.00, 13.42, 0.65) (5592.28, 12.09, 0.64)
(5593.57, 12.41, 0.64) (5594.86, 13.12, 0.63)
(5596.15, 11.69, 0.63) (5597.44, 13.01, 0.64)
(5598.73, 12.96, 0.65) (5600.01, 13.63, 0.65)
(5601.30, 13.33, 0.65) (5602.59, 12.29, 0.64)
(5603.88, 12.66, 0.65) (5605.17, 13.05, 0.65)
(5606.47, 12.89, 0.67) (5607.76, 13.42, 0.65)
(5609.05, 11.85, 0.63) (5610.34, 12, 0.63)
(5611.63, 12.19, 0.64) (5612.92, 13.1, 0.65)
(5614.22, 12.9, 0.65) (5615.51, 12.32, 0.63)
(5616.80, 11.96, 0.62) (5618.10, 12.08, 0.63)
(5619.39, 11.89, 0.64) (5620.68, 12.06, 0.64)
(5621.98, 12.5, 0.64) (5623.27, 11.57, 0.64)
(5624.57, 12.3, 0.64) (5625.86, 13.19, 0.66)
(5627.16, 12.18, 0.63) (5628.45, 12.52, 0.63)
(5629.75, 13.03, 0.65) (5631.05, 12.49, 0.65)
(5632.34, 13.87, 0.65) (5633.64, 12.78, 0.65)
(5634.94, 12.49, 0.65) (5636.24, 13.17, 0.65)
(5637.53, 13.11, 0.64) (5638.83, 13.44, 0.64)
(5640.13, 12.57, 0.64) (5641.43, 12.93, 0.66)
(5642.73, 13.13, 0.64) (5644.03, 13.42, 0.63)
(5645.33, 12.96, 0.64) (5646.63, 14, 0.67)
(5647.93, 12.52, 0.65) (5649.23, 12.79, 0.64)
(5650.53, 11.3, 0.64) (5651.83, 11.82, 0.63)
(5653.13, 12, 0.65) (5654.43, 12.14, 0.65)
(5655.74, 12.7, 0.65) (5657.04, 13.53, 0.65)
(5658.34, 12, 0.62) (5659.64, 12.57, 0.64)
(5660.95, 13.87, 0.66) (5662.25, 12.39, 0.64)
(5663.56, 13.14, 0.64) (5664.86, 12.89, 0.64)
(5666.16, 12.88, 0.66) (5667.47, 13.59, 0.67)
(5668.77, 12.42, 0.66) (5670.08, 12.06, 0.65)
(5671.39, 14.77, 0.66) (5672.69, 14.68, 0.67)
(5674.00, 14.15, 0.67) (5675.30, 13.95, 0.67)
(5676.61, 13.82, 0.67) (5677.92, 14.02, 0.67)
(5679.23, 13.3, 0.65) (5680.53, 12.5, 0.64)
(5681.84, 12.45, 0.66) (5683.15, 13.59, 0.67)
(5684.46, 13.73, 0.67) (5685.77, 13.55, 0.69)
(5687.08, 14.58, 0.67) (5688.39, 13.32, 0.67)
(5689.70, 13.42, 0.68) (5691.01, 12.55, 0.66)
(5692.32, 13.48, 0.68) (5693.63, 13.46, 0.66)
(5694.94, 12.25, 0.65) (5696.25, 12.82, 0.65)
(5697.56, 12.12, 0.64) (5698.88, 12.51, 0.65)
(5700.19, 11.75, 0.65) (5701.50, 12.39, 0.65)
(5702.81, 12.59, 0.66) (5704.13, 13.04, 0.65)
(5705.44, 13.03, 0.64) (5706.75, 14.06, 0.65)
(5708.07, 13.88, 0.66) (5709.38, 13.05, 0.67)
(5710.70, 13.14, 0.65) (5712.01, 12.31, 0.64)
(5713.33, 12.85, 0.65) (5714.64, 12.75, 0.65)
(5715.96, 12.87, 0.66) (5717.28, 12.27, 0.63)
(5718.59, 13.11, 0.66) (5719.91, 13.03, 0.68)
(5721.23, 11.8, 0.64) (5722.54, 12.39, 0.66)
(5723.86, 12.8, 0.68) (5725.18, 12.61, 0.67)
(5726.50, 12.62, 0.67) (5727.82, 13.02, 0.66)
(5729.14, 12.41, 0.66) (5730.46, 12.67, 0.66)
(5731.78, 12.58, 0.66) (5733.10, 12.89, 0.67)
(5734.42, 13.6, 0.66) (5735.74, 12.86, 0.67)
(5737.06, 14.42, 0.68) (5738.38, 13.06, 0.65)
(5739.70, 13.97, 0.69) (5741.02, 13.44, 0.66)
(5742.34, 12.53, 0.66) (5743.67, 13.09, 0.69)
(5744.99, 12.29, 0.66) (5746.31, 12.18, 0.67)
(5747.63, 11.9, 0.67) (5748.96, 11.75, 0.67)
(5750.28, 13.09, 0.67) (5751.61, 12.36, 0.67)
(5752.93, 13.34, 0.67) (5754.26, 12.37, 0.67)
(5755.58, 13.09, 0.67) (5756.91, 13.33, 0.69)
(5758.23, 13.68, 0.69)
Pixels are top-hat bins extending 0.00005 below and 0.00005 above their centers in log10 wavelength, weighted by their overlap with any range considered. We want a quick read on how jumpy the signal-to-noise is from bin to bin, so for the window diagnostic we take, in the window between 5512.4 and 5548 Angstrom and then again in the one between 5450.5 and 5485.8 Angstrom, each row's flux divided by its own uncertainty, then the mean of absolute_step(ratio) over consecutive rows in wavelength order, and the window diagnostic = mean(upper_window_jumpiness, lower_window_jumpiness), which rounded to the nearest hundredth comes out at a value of 0.96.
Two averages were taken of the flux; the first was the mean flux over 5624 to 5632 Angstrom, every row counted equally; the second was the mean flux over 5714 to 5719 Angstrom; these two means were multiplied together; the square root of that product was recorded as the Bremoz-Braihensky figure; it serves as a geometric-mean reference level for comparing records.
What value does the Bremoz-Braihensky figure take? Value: 12.7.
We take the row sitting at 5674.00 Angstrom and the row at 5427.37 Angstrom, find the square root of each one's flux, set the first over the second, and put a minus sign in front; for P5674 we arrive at -1.04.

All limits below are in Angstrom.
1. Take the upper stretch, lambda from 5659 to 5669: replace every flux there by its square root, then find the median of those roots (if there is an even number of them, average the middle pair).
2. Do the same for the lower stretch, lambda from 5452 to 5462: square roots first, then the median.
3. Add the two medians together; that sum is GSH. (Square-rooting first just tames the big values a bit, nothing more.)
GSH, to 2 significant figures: 7.1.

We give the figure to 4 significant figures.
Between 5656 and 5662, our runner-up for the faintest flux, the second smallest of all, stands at 12.57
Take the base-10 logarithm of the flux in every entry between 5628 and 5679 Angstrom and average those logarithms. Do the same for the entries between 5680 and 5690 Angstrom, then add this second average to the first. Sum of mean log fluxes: 2.24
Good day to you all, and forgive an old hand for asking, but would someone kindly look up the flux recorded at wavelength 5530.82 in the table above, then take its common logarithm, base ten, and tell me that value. 1.10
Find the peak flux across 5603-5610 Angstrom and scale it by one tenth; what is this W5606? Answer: 1.34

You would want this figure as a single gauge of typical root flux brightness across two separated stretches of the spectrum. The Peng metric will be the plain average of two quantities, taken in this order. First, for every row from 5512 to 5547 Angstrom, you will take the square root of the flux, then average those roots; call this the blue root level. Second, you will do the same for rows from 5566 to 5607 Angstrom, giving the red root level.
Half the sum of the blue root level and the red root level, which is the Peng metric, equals 3.65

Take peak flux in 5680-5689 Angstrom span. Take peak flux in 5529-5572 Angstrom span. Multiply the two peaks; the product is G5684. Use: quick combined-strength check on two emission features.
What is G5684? 225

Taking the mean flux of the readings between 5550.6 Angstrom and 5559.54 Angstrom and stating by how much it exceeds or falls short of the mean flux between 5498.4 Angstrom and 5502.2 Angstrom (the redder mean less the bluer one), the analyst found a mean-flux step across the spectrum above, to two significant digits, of -0.15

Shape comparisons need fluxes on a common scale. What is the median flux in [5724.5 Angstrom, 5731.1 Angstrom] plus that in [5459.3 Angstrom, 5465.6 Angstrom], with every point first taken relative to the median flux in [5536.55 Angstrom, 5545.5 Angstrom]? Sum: 1.79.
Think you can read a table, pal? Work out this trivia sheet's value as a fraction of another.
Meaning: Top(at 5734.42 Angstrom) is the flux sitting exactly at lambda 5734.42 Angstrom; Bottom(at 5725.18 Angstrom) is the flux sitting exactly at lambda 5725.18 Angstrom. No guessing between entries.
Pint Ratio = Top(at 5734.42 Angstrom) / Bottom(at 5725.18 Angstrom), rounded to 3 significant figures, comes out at 1.08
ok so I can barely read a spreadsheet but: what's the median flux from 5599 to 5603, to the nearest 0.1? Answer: 13.3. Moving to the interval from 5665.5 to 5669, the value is 12.9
